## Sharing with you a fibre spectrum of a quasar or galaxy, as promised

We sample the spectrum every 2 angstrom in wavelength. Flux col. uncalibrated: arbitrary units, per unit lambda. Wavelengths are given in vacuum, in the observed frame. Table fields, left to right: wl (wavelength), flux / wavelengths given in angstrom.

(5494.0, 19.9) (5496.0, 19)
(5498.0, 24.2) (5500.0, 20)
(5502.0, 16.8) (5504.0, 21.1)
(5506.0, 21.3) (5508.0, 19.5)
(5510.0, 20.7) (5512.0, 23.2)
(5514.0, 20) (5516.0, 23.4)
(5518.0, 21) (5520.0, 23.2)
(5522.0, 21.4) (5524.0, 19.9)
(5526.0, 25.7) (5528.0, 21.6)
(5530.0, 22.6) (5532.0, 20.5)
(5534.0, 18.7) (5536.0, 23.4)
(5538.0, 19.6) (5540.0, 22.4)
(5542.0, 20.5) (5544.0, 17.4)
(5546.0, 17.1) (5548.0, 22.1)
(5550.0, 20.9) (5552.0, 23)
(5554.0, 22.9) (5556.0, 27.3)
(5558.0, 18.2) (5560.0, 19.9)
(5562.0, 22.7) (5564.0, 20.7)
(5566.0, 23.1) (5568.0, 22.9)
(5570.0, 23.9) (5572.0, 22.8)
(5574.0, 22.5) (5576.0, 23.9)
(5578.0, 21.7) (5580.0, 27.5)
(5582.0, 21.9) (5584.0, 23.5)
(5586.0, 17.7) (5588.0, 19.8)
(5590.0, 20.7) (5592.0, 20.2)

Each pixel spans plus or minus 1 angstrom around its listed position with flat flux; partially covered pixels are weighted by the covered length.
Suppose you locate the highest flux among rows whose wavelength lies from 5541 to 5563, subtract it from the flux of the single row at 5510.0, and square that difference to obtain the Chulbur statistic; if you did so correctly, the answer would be 44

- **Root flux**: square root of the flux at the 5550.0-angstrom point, 4.57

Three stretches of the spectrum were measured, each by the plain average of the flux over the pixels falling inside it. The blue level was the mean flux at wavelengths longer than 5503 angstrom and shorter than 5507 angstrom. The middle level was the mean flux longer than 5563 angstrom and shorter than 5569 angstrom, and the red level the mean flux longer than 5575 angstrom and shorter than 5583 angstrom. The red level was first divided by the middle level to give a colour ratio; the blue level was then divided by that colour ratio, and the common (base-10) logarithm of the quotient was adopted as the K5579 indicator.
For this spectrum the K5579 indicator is 1.30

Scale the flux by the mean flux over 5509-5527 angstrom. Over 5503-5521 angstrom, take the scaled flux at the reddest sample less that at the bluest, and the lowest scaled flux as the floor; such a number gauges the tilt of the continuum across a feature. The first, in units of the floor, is 0.11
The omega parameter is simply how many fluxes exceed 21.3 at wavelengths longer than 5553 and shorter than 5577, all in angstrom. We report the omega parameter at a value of 9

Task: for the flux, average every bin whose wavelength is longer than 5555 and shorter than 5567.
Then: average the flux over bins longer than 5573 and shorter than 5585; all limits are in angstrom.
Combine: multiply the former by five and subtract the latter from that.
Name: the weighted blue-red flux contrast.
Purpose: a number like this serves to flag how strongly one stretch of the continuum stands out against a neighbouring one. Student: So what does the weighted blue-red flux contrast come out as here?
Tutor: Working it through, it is 86.4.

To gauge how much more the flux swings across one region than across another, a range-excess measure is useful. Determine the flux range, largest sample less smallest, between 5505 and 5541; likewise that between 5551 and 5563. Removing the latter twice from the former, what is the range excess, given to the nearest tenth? -11.2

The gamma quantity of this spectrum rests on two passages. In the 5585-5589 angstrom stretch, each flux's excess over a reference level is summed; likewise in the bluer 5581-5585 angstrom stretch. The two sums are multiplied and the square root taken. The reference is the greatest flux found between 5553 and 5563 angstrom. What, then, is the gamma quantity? 12.5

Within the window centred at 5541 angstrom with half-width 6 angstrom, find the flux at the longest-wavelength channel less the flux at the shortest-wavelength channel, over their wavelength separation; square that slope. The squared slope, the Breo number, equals 0.40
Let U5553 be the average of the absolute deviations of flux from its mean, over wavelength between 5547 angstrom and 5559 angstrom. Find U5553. 2.0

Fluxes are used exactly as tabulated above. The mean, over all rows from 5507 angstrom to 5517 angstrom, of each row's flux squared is 459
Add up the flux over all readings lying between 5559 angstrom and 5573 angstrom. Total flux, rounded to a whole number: 156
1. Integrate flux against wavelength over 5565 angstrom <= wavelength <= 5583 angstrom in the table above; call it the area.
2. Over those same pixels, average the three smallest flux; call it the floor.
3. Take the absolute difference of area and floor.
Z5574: 398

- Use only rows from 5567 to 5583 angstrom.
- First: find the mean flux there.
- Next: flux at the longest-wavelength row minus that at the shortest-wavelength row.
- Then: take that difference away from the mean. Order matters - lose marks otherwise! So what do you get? 24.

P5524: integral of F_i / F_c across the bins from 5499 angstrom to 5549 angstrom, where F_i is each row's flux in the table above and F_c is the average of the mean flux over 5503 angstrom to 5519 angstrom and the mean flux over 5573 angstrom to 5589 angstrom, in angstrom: 48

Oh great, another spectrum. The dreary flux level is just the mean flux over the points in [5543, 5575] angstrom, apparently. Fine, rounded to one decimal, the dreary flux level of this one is 21.7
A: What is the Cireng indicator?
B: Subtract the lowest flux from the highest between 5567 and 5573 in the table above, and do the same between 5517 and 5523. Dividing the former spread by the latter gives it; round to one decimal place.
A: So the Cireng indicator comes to 0.5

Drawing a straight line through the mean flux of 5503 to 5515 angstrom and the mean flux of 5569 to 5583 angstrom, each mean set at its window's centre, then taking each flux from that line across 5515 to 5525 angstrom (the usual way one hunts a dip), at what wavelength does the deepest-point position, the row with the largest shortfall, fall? 5524.0 angstrom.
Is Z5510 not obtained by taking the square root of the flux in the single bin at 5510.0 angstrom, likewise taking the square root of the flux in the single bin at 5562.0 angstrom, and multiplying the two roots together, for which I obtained 21.7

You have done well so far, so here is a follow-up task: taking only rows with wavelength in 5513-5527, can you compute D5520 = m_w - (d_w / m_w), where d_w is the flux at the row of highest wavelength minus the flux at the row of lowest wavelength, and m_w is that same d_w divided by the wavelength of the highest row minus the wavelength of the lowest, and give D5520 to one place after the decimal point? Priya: -11.5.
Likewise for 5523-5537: -11.7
